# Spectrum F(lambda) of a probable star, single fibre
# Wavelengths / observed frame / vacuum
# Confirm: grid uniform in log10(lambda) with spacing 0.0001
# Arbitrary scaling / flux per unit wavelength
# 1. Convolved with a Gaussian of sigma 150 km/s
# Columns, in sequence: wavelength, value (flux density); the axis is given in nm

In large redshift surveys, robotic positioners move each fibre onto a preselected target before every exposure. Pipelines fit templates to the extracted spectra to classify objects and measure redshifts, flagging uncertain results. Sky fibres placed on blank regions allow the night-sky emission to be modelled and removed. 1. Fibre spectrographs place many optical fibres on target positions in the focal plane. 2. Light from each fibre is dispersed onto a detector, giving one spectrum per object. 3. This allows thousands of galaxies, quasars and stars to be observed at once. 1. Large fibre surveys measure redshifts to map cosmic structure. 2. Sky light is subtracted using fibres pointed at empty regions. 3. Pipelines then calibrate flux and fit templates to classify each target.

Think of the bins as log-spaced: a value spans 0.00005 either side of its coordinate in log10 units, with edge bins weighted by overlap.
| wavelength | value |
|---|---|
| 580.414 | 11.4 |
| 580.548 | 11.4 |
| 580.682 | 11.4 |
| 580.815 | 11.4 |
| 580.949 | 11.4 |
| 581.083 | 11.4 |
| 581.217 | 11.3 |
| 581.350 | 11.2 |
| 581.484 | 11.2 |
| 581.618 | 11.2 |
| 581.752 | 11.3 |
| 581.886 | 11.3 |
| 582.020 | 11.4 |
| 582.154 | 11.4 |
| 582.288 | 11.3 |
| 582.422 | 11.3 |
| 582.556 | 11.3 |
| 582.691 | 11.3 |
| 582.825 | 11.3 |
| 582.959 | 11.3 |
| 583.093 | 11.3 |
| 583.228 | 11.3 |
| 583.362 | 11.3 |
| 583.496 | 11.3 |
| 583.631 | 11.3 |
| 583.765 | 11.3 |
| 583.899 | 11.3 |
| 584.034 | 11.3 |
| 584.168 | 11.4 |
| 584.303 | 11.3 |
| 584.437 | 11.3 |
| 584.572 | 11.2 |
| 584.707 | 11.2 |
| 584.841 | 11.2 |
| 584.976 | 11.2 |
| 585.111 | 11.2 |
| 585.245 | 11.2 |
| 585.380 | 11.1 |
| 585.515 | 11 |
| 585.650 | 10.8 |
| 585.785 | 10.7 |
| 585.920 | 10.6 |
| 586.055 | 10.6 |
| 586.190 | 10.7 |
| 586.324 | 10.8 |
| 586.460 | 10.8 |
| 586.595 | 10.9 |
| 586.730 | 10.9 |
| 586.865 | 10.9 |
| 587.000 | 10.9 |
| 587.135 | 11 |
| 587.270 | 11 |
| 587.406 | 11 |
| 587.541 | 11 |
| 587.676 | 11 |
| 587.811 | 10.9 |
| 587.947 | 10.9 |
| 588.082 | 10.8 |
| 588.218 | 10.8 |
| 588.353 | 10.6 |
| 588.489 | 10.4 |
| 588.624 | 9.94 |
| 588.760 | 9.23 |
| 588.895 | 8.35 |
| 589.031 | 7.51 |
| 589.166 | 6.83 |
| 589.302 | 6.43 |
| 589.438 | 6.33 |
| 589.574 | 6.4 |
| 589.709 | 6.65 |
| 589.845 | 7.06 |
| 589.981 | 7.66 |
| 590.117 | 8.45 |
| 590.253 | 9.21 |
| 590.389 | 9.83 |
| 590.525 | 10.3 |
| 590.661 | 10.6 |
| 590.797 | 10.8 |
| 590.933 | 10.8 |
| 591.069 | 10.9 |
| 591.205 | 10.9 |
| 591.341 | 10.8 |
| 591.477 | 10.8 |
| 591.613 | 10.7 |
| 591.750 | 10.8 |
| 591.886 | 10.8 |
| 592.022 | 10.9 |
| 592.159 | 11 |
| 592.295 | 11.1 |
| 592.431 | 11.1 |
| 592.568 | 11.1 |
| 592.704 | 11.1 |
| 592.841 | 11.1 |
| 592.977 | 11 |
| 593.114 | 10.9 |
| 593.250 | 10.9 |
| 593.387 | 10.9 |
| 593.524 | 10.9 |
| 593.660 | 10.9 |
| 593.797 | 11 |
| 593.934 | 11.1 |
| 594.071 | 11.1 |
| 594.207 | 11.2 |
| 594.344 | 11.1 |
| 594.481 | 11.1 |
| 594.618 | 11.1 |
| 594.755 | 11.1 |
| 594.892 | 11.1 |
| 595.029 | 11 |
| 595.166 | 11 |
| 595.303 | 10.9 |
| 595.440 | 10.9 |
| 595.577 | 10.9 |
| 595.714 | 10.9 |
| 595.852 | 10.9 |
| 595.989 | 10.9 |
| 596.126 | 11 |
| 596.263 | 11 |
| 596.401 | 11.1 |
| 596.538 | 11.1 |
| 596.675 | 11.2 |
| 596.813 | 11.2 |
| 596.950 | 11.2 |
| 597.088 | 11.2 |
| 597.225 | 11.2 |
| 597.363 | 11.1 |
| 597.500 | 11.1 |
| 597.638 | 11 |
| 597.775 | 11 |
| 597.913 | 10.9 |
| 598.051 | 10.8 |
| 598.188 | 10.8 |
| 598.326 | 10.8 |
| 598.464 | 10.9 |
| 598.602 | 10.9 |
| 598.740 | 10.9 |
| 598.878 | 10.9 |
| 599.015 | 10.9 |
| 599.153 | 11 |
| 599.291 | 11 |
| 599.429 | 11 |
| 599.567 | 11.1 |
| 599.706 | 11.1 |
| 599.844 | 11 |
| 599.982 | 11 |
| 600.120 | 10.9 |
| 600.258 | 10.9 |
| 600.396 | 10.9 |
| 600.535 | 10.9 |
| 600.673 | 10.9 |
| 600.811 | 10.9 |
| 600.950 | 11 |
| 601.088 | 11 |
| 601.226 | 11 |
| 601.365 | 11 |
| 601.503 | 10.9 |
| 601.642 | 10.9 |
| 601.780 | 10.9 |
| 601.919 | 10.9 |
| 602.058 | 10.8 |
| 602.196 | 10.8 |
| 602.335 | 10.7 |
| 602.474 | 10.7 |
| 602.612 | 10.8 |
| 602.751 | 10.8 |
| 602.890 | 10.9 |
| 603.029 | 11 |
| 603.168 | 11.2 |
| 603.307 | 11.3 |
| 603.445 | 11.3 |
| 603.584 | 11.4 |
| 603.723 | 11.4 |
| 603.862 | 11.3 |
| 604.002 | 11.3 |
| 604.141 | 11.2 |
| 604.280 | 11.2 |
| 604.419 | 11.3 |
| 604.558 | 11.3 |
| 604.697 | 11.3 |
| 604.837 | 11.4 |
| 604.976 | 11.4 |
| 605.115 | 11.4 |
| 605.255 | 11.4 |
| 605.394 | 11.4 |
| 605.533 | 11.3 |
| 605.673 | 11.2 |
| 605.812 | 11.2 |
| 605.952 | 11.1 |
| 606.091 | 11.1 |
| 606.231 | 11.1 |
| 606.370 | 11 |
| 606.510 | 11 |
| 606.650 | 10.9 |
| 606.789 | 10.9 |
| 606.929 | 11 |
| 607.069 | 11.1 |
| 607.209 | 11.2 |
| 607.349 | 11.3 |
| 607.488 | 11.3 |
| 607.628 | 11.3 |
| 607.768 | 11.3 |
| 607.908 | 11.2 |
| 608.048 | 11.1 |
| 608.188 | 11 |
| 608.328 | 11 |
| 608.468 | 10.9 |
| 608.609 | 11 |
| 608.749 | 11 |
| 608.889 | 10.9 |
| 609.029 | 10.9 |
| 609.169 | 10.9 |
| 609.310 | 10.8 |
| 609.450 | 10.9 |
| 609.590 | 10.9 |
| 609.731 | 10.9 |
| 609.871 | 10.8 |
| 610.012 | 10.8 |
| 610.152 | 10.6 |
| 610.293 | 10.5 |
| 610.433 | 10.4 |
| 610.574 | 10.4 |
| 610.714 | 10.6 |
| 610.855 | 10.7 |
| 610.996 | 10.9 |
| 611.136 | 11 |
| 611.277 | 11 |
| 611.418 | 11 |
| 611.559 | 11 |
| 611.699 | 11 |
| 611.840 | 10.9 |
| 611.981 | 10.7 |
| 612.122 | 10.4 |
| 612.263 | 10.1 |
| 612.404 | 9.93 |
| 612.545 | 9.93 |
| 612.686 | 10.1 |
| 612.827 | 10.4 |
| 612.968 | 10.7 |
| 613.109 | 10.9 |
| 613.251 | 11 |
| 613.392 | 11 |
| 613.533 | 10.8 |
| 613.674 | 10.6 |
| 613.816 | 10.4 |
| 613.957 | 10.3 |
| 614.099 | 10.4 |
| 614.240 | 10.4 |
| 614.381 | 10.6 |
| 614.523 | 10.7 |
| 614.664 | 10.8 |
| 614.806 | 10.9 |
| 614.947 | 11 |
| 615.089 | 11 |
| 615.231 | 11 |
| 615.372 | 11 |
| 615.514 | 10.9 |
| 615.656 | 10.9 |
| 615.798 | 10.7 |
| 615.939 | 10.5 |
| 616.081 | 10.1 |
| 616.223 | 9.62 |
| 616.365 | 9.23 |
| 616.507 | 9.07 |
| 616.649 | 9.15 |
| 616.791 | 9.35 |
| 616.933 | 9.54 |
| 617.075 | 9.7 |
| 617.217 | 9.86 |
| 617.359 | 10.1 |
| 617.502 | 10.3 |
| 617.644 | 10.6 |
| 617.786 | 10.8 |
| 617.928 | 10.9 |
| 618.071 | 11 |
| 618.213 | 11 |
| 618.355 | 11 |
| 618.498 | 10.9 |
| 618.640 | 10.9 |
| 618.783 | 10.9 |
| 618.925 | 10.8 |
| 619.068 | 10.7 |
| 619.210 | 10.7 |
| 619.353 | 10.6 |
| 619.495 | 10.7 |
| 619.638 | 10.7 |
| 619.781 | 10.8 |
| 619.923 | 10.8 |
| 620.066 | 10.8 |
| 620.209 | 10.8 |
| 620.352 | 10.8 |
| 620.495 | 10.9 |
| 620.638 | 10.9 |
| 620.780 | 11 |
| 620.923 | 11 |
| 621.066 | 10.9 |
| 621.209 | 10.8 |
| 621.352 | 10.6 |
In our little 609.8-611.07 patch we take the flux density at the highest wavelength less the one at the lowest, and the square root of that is 0.3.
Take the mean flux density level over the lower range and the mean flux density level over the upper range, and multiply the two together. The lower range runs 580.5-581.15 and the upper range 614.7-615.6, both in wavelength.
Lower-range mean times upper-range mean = 125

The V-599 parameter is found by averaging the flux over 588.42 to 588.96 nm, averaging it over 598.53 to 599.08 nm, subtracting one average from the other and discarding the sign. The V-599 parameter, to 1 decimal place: 1.4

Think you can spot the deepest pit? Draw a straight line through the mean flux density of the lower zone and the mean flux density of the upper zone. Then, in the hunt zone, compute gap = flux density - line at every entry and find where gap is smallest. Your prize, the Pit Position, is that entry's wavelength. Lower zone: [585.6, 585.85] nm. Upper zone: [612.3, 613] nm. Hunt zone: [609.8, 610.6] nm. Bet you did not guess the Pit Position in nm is 610.433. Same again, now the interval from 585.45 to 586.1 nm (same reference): 585.920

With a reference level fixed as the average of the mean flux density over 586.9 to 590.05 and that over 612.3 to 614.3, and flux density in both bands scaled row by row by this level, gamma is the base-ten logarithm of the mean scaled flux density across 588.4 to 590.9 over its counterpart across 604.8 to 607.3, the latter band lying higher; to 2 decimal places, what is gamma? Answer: -0.12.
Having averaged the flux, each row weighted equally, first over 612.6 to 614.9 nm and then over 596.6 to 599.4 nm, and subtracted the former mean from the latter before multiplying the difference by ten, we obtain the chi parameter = 4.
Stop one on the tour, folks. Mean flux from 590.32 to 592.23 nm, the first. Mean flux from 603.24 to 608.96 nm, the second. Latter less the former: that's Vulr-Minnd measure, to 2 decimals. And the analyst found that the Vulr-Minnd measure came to 0.48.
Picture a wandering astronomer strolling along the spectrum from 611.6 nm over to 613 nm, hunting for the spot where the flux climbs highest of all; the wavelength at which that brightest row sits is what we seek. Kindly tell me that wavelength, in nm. 611.699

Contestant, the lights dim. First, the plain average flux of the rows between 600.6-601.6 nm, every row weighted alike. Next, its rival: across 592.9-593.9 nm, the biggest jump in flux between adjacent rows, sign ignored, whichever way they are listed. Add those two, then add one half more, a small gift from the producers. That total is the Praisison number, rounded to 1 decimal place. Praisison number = 11.6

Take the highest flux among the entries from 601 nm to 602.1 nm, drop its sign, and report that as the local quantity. 11.0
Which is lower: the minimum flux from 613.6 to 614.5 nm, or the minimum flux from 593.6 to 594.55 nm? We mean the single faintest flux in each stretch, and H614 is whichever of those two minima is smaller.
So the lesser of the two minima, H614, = 10.3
